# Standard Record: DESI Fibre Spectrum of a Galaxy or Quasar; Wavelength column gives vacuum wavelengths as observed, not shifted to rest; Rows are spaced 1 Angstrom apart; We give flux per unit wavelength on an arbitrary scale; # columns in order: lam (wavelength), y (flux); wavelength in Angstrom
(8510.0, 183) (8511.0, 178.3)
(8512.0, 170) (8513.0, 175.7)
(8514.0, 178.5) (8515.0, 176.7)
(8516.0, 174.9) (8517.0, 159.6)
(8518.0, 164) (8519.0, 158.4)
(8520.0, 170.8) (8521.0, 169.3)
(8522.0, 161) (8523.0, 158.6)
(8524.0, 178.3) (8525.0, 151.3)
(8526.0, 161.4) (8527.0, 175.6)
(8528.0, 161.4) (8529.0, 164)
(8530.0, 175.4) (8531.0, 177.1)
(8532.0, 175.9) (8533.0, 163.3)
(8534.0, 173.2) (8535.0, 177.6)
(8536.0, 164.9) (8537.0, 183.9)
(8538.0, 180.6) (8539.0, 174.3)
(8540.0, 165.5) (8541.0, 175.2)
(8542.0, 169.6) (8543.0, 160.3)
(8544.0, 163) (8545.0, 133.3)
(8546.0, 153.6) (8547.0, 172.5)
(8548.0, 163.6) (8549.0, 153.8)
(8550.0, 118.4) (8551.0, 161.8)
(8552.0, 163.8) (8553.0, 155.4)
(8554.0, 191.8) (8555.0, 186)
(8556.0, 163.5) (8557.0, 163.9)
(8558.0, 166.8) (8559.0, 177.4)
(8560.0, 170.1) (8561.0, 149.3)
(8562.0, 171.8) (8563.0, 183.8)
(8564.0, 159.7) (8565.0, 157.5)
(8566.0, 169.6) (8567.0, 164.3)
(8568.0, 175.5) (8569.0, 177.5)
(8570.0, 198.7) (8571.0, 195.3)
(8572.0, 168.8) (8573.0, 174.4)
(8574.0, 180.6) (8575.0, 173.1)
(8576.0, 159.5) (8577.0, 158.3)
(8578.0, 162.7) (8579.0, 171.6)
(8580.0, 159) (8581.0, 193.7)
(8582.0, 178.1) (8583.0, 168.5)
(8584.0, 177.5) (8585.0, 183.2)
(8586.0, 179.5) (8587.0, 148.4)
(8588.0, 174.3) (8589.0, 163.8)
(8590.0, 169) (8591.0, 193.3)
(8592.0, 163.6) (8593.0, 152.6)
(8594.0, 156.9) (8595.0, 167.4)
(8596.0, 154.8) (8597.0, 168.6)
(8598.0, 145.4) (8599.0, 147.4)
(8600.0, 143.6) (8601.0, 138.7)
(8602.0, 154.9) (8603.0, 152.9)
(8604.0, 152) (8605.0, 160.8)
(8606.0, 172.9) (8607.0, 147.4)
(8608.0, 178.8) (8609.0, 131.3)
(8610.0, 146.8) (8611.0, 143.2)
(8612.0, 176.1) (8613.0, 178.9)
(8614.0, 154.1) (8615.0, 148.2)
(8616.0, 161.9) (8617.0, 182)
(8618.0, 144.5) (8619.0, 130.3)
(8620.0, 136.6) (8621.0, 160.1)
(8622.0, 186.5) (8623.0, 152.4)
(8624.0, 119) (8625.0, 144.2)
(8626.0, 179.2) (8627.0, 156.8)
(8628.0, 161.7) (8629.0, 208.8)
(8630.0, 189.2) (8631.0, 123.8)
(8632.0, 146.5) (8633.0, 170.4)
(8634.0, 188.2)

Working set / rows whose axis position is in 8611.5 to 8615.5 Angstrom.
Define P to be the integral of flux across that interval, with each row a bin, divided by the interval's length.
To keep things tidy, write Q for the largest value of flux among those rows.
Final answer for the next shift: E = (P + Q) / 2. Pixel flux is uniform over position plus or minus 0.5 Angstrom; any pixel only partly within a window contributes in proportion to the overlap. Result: 172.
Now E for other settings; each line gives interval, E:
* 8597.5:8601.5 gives 146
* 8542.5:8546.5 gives 158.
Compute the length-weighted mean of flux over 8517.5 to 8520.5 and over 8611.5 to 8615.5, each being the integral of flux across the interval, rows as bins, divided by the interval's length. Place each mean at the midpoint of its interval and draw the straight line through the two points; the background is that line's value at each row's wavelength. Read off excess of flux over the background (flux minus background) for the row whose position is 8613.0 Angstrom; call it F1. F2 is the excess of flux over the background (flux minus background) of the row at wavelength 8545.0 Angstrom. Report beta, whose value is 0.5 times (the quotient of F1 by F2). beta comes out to -0.2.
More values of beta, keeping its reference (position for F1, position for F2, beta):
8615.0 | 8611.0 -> 0.4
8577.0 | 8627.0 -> 0.4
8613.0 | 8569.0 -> 0.6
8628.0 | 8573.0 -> -0.1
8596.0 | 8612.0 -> -0.4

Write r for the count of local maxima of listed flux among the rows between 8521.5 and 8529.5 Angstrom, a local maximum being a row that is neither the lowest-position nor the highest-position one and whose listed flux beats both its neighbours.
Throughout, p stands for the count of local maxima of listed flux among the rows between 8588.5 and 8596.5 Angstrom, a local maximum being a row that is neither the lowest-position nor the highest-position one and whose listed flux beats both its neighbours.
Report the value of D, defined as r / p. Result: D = 1.00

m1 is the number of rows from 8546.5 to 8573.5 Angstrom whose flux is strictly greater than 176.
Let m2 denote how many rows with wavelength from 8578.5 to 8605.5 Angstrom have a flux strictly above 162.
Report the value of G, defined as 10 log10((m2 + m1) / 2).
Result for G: 10.2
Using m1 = 7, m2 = 14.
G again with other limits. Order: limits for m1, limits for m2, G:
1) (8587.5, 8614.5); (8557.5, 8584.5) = 11.0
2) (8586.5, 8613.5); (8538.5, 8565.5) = 10.2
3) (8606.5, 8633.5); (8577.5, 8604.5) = 10.6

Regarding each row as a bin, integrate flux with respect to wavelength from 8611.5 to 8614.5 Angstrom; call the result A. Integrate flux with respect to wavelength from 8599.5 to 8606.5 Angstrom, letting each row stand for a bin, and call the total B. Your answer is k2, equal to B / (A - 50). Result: 2.34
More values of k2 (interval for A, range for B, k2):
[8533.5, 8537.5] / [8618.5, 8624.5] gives 1.36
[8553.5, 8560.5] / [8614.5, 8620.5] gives 0.77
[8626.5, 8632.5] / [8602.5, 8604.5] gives 0.33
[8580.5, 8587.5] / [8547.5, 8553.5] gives 0.78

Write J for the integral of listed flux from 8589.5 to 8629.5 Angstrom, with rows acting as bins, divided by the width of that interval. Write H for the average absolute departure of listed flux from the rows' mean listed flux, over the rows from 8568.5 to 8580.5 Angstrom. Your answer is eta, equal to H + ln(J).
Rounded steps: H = 10.0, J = 158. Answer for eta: 15.07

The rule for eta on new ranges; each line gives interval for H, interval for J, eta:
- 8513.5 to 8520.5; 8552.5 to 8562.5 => 12.26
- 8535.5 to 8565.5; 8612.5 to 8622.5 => 15.53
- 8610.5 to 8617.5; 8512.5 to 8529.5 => 18.42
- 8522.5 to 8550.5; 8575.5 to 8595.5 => 15.27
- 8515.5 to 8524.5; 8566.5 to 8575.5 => 11.61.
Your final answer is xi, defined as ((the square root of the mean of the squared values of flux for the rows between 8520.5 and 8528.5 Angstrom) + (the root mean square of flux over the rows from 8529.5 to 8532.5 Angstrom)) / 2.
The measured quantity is 170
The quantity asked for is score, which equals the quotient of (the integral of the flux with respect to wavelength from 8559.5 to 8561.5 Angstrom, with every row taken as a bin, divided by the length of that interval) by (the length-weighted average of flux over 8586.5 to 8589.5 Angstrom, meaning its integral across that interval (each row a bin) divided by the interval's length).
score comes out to 0.98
